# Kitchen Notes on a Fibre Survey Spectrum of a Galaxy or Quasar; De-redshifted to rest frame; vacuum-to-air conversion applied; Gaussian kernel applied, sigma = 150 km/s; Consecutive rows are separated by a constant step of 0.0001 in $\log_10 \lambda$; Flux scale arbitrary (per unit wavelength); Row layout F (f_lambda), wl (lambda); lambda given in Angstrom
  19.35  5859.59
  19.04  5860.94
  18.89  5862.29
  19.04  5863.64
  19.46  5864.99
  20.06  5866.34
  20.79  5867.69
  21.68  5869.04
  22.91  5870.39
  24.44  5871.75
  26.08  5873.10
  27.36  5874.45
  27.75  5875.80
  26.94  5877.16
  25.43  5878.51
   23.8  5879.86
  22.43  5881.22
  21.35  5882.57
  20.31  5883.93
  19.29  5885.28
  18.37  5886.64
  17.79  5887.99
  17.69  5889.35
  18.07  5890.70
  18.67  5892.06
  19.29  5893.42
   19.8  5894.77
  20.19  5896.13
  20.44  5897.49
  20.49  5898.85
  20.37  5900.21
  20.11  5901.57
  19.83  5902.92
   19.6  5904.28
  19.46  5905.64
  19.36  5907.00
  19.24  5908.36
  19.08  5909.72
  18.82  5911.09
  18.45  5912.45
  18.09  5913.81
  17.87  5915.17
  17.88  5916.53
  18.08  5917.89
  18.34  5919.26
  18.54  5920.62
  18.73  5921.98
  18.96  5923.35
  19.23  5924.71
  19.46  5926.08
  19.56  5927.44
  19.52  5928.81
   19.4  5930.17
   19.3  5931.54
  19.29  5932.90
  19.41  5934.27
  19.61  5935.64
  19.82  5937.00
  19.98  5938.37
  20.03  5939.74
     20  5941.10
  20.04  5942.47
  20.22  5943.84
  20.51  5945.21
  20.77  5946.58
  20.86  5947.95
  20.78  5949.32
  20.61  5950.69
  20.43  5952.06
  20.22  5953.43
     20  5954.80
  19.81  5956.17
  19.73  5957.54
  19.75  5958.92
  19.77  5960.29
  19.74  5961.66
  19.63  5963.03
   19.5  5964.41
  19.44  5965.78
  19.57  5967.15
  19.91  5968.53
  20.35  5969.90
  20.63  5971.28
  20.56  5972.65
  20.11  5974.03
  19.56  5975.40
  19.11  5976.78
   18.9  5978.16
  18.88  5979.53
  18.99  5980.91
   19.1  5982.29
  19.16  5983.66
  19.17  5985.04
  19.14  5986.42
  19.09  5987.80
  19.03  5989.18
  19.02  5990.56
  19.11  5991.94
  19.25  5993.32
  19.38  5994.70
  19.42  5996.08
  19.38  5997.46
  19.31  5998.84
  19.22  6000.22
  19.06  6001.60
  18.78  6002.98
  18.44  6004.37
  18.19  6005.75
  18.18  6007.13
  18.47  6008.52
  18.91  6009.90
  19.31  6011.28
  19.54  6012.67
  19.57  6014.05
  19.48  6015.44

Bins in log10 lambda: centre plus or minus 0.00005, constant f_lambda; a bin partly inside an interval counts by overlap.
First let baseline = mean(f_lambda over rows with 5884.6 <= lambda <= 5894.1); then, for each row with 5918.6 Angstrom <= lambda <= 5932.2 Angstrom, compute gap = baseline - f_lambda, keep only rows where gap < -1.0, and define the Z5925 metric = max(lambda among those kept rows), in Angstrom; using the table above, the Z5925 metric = 5928.81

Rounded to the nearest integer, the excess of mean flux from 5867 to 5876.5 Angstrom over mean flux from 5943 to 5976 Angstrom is 4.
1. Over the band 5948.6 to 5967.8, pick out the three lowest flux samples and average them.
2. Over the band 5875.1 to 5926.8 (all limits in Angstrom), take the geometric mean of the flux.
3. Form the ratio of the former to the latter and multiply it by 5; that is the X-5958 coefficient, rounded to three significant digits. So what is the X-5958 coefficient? 4.92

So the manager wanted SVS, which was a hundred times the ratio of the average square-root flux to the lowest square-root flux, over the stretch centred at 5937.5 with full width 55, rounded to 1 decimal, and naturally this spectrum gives 104.5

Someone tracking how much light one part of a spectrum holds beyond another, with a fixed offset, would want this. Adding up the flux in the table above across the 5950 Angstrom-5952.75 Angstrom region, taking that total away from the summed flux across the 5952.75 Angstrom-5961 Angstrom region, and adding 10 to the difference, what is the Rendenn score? 88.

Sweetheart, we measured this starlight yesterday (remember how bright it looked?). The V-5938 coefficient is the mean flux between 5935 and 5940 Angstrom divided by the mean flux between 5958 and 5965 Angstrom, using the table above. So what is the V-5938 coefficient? 1.01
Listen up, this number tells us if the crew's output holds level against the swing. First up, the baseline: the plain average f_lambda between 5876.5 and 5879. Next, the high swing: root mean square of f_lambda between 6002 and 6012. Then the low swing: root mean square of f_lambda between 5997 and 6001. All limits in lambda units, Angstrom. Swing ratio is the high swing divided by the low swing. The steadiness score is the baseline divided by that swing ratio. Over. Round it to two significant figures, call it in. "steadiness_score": 27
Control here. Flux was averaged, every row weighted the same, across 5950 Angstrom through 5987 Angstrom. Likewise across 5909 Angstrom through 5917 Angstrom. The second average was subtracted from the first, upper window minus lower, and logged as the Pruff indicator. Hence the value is 1.3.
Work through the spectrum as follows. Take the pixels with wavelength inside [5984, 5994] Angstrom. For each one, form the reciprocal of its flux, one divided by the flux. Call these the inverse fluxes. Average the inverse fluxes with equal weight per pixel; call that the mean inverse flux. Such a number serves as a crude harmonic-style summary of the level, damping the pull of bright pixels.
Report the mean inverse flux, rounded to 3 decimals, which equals 0.052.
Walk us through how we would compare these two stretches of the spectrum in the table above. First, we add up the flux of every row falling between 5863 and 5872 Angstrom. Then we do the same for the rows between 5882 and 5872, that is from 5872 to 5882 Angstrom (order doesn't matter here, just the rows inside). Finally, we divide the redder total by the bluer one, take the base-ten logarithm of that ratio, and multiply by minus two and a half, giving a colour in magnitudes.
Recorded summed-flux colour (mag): -0.208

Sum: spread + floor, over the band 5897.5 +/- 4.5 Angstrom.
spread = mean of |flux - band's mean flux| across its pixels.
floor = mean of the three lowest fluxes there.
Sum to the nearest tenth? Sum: 20.0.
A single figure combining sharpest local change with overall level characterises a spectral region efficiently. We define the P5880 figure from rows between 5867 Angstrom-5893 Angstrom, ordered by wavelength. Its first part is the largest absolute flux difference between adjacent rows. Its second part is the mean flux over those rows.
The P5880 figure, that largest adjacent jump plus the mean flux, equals 23.8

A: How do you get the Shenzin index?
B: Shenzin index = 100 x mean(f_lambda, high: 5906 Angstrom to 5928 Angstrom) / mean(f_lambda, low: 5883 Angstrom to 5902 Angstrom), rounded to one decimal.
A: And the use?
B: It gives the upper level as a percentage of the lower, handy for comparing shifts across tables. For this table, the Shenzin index 96.8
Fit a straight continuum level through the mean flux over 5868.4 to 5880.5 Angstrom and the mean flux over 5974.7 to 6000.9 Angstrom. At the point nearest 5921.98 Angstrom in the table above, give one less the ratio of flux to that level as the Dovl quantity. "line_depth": 0.17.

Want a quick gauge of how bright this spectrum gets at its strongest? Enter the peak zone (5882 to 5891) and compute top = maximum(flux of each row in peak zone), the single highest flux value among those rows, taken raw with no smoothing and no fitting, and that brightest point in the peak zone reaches 21.35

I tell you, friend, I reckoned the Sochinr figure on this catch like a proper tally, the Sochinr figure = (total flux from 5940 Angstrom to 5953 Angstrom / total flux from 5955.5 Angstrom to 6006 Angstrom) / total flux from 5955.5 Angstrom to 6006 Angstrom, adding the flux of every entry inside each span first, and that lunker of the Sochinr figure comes 0.0004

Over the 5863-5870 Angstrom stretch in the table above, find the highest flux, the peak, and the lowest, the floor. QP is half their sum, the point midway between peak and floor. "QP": 20.4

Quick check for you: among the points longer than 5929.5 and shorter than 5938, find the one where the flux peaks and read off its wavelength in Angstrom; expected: 5937.00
